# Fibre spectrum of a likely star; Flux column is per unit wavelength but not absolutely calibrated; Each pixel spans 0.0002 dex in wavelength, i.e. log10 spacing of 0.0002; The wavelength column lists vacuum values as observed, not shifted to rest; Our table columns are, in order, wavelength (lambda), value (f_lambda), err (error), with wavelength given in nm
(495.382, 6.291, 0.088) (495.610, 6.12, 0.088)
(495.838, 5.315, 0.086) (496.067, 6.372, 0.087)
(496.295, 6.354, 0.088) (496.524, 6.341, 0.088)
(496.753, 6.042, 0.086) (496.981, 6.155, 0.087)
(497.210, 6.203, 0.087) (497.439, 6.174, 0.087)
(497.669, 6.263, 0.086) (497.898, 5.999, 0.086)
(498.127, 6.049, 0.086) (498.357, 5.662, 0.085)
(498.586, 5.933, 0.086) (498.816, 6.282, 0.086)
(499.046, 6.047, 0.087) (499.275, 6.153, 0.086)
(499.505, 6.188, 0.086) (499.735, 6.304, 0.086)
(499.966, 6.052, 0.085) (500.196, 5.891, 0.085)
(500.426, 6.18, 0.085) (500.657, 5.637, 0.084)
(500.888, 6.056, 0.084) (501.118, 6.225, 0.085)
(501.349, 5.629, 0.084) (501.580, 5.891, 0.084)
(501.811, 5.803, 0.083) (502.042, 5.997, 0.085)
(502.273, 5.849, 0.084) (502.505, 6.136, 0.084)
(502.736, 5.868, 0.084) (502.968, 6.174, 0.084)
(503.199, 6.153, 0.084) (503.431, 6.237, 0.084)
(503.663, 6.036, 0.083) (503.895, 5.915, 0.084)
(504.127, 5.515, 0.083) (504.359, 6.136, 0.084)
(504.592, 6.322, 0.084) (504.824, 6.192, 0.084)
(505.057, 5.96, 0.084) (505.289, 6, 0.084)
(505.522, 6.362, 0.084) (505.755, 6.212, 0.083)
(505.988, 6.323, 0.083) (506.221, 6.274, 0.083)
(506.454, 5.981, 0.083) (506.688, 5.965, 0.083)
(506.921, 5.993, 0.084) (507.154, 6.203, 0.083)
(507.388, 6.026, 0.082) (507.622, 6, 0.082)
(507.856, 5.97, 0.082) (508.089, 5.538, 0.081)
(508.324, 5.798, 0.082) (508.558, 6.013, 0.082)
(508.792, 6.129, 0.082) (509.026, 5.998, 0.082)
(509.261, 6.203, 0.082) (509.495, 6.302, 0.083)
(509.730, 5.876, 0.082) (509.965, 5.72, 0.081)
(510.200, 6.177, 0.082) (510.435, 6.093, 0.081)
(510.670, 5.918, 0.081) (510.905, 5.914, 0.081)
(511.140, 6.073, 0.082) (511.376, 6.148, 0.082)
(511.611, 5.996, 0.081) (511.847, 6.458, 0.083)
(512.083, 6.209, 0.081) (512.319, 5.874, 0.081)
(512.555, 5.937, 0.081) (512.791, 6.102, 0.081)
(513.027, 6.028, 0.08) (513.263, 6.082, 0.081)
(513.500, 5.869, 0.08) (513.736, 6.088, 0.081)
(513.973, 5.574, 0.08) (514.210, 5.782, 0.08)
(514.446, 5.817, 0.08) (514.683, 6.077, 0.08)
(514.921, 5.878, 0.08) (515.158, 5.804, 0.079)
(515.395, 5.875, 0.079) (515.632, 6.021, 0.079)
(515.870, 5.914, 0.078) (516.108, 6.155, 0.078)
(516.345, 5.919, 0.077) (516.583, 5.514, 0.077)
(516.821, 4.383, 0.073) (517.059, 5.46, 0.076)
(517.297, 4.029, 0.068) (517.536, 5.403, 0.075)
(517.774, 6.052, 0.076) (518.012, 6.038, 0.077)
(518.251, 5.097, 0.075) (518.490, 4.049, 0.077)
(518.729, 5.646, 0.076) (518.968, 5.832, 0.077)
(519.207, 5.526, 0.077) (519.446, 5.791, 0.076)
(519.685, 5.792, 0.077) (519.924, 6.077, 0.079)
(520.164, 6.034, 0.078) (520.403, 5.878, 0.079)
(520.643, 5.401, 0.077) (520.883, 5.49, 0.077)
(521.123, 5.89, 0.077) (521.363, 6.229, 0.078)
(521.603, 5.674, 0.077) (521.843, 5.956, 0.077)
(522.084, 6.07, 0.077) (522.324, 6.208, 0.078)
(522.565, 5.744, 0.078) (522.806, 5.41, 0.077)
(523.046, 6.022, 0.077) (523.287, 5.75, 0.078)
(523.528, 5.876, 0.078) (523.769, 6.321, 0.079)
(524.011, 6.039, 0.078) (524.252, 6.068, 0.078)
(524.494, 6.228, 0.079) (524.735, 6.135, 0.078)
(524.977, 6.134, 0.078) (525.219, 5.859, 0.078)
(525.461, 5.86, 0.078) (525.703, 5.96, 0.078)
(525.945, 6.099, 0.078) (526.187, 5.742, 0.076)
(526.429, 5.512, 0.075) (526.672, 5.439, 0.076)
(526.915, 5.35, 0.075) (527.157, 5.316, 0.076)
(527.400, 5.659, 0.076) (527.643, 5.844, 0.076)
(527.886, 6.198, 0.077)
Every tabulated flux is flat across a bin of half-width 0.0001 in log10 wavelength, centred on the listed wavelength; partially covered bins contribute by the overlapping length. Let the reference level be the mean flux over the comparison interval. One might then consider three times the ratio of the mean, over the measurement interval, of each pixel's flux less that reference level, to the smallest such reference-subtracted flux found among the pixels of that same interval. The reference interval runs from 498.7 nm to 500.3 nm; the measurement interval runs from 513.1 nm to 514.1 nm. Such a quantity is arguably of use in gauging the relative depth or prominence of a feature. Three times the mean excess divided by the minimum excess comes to 1.2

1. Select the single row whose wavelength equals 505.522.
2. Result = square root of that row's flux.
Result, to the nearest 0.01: 2.52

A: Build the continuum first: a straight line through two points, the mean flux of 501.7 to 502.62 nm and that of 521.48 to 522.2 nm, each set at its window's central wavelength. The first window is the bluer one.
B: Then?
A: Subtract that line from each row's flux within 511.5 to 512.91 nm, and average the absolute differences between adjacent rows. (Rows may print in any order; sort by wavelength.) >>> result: 0.25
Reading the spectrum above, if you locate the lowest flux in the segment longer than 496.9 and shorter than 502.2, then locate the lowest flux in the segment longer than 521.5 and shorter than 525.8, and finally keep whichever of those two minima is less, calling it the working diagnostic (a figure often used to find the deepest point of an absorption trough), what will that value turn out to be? 5.41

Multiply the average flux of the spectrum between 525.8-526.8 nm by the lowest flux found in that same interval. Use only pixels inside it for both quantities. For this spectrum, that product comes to 31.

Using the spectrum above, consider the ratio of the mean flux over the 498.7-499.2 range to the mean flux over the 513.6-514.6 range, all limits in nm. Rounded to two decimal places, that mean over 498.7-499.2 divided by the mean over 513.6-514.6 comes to 1.06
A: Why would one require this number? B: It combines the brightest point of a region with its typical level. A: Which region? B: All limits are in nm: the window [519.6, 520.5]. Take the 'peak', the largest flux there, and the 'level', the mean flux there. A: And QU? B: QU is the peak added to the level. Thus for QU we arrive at 12.0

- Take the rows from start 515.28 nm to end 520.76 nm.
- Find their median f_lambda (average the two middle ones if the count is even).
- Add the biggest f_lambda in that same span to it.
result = 11.9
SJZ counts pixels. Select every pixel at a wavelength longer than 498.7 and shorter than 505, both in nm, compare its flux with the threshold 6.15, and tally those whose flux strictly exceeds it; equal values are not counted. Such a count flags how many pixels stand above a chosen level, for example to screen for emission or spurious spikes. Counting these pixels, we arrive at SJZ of 11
